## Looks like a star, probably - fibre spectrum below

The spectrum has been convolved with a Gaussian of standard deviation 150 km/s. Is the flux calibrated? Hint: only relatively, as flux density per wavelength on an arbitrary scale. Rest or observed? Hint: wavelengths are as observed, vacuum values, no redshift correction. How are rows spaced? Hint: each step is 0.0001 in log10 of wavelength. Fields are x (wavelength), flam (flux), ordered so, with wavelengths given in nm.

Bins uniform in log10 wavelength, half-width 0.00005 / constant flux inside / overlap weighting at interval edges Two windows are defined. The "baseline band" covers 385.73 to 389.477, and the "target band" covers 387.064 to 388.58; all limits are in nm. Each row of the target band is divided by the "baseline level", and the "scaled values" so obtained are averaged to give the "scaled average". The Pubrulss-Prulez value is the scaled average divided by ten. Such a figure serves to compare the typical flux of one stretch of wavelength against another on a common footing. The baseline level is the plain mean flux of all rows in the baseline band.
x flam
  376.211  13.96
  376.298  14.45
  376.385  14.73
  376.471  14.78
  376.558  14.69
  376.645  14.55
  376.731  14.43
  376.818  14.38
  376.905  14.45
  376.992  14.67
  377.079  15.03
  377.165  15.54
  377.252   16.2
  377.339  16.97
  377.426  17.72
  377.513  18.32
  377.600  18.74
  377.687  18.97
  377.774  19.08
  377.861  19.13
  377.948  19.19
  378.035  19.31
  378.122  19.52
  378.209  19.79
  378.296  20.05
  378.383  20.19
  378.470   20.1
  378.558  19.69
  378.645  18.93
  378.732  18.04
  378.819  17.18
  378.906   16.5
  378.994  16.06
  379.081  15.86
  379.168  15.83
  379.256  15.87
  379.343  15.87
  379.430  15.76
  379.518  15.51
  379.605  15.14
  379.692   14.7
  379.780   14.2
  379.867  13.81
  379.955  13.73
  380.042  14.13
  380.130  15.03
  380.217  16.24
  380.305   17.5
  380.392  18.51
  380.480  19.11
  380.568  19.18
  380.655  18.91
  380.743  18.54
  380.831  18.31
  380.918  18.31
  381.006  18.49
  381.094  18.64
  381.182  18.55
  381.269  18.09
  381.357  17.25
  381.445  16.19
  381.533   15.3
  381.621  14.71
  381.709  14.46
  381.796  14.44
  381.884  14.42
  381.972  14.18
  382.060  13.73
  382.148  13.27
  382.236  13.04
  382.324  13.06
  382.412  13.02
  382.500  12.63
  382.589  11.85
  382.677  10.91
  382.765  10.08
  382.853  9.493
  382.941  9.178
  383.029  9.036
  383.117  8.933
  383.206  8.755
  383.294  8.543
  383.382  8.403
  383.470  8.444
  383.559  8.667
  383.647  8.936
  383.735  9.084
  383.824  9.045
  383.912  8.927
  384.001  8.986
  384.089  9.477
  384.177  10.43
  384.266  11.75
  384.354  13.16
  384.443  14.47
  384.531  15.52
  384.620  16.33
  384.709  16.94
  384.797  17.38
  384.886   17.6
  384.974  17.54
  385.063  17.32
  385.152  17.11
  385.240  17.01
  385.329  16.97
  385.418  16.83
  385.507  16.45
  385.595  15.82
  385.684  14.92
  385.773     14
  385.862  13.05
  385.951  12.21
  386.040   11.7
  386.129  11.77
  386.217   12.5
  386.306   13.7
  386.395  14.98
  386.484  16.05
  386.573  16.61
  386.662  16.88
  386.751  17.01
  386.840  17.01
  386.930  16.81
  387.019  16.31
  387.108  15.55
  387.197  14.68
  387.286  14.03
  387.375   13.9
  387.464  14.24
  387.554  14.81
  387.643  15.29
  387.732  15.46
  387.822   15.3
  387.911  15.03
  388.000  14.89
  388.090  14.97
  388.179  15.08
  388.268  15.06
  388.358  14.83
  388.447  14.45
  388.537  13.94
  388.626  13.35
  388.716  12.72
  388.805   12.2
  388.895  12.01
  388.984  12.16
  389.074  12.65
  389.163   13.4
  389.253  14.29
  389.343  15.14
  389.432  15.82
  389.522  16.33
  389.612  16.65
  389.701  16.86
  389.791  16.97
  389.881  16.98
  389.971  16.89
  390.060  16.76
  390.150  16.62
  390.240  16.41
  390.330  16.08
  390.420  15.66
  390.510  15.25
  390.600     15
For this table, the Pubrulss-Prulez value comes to 0.10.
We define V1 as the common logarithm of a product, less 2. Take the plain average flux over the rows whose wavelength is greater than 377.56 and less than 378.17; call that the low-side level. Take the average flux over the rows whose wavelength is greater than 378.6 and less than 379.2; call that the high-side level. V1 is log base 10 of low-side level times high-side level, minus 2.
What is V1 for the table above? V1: 0.51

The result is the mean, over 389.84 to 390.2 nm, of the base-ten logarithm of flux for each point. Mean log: 1.23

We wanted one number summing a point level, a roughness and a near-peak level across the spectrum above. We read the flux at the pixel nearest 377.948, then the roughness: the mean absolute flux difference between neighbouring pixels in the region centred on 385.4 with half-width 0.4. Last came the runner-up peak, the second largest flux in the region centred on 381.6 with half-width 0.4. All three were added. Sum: 37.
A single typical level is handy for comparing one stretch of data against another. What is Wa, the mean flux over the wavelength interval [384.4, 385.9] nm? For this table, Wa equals 16.2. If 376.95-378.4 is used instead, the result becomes 18.1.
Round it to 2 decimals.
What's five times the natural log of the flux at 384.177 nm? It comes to 11.72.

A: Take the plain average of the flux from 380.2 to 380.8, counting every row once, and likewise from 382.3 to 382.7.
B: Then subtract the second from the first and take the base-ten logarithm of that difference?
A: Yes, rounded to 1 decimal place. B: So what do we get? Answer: 0.8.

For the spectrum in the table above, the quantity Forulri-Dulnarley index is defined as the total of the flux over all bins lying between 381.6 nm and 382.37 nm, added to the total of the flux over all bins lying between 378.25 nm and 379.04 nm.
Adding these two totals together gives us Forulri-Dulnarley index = 292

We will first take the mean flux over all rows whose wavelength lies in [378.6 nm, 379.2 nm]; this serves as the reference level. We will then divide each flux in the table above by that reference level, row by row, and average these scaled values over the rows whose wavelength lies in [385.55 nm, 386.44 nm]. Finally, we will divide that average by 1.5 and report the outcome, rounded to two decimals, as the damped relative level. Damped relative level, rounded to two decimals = 0.53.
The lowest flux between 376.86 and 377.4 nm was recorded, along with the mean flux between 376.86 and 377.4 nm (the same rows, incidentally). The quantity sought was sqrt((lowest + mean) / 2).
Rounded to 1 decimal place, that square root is 3.9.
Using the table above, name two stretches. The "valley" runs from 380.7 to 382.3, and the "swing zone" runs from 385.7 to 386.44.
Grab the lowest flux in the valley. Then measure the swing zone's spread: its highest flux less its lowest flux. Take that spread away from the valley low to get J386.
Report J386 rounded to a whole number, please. 10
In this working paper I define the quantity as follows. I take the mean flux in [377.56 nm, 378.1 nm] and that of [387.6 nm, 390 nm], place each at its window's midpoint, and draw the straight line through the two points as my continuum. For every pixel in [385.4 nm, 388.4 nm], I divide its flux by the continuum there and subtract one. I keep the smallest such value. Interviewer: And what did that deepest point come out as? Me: -0.26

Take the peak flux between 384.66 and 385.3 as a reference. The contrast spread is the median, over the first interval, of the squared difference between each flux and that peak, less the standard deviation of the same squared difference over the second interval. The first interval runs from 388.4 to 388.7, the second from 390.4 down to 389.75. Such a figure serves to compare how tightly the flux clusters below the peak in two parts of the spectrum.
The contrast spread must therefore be 13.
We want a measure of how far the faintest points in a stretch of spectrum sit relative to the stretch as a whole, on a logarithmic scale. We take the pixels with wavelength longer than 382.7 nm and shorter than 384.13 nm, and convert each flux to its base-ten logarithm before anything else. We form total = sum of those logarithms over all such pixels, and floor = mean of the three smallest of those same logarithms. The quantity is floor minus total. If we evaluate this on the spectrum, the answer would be -14.3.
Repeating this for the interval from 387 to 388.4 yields -17.6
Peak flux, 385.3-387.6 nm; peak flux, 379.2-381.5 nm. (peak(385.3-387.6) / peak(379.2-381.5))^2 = 0.79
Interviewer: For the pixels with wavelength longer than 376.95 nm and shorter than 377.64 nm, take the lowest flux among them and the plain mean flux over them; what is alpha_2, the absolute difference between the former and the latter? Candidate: 1.98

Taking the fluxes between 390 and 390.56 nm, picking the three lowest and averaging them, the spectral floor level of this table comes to 15.7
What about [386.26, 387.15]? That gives 14.7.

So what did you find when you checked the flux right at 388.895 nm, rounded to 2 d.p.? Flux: 12.01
